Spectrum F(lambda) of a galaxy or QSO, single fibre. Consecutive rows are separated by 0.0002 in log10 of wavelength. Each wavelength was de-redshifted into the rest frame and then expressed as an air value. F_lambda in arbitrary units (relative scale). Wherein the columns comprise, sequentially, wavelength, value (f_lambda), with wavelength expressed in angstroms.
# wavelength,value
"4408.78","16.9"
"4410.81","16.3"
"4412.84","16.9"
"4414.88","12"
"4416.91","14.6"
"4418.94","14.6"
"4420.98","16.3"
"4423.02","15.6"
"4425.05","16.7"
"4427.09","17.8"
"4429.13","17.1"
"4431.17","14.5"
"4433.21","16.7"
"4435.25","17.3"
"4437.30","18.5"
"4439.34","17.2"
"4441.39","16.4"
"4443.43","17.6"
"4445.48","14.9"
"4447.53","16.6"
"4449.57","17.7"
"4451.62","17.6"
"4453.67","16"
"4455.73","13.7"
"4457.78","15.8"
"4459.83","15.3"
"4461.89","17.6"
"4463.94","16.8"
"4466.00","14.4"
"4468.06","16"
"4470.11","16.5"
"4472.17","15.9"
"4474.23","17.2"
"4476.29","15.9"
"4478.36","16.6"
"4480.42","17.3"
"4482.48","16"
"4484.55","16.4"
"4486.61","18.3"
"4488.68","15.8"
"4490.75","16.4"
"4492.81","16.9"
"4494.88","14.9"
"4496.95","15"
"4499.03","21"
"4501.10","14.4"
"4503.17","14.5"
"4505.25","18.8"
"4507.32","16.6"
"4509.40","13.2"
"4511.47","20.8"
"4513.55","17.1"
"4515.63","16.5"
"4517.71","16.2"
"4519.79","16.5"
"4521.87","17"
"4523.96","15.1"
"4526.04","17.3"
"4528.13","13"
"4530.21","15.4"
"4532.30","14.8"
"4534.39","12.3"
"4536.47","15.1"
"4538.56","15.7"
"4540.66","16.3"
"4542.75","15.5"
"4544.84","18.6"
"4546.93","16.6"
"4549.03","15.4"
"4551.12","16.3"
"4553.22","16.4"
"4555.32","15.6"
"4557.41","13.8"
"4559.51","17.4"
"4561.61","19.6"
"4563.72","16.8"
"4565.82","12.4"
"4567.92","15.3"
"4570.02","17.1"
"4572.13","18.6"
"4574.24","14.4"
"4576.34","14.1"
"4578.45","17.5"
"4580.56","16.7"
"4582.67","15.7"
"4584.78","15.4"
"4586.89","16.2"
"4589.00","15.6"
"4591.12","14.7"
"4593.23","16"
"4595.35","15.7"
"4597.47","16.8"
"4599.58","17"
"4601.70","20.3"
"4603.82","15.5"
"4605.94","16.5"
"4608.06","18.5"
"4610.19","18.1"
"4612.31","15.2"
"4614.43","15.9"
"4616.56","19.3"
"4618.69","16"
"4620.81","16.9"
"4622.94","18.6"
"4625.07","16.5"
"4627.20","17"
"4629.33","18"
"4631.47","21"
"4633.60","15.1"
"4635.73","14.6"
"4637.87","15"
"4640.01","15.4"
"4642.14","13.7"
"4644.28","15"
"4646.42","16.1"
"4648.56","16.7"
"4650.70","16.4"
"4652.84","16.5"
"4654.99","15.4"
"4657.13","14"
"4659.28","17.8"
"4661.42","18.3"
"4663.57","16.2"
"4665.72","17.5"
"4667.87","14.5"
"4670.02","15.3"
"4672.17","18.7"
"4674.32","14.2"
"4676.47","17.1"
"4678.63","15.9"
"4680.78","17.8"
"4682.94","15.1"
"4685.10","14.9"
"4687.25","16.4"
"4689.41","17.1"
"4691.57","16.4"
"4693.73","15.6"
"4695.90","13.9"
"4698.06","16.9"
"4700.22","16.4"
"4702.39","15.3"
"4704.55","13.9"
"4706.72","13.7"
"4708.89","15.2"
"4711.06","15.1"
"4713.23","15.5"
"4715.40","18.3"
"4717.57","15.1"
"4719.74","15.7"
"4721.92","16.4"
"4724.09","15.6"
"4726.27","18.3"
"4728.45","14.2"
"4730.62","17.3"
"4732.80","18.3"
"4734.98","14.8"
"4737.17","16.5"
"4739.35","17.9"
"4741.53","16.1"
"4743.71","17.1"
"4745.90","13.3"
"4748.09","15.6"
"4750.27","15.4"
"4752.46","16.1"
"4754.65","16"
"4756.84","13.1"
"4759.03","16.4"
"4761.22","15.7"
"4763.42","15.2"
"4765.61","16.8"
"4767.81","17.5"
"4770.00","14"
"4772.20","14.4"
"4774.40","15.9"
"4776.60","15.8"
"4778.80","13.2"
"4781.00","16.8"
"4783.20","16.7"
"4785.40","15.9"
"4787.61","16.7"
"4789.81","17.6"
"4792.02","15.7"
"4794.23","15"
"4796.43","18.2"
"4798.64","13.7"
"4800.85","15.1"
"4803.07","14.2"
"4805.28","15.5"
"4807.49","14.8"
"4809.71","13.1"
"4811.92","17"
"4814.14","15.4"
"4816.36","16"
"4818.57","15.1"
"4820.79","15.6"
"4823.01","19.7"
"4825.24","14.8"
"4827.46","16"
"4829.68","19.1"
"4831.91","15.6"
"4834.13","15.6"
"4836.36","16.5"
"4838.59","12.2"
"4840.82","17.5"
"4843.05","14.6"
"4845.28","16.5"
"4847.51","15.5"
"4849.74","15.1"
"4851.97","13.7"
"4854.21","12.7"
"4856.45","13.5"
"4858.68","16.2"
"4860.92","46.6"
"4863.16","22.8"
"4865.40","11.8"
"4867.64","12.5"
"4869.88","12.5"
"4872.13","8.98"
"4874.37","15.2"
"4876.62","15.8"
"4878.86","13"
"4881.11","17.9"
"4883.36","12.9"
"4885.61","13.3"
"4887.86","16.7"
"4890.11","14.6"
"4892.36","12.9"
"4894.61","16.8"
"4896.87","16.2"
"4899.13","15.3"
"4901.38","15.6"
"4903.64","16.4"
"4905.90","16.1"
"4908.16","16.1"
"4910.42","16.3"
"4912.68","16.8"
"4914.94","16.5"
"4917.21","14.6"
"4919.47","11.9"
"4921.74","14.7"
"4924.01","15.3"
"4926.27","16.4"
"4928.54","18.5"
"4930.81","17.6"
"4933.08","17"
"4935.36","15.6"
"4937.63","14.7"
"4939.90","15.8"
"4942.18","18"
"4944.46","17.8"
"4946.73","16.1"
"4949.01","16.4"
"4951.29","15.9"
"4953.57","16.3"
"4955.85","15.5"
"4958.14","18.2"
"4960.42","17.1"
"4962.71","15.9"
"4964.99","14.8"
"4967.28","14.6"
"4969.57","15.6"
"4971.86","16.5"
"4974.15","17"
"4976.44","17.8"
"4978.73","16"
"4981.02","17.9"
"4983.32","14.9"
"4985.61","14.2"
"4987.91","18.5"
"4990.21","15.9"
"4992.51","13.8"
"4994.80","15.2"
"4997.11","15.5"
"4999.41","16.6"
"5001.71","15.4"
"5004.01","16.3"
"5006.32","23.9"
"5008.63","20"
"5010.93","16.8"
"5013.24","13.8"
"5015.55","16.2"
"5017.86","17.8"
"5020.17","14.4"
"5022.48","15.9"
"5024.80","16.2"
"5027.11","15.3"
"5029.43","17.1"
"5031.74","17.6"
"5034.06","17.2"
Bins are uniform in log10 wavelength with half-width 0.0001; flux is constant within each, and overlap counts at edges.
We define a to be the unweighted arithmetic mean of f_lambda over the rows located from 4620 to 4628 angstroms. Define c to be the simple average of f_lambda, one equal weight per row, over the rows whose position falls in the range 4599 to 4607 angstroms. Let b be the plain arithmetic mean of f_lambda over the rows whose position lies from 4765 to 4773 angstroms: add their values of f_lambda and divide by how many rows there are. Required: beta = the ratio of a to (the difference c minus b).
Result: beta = 10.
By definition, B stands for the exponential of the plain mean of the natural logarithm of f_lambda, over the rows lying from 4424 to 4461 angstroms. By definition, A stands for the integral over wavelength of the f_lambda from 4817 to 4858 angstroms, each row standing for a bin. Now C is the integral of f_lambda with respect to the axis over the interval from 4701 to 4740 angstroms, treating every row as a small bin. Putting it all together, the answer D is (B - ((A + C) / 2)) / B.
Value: -37.2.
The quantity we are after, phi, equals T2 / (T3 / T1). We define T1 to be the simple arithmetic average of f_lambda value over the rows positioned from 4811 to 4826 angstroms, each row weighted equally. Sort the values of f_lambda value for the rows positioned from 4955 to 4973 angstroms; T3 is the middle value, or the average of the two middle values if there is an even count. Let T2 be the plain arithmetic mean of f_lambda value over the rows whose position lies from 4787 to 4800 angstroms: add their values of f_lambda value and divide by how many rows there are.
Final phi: 16.6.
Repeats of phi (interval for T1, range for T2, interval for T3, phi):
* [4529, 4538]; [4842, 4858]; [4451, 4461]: 13.2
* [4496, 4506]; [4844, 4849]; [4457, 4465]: 16.4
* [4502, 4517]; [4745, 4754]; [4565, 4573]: 15.6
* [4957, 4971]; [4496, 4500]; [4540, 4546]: 17.7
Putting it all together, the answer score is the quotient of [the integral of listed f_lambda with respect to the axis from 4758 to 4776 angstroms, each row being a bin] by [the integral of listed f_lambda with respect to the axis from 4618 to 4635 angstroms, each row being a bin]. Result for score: 0.96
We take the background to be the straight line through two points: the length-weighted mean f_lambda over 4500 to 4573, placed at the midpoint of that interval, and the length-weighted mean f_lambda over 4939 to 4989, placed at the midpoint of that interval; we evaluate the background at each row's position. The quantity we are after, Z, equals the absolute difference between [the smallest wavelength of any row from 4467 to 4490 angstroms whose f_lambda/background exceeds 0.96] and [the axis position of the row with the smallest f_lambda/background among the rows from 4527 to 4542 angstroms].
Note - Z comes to 66.3 angstroms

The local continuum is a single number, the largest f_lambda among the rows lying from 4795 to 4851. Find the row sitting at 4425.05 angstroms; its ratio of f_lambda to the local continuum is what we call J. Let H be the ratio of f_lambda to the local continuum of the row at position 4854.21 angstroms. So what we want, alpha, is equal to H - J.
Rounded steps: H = 0.64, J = 0.848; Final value -0.20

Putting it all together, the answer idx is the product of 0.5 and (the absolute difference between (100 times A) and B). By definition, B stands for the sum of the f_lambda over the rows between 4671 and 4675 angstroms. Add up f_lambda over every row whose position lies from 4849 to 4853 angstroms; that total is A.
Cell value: 1424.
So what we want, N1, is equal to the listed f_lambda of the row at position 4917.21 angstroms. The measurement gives 14.6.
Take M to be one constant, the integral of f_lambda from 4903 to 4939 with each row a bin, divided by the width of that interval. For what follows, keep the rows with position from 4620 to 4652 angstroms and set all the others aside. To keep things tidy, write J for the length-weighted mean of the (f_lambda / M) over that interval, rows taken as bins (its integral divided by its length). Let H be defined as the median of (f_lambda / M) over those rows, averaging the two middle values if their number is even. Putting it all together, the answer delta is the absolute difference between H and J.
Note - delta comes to 0.000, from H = 1.03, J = 1.03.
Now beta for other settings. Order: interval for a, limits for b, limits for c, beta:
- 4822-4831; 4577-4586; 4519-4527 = 116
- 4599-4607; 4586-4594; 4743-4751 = -63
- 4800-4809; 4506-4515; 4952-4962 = -99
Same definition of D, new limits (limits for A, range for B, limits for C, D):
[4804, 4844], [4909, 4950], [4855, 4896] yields -39.5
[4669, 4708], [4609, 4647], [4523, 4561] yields -35.9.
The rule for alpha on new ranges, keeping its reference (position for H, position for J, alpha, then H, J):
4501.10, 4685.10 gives -0.03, 0.73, 0.756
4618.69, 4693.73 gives 0.02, 0.81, 0.792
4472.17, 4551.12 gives -0.02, 0.81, 0.827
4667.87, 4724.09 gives -0.06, 0.74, 0.792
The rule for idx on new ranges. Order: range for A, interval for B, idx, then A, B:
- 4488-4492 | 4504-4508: 1592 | 32.2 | 35.4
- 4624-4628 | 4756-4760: 1660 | 33.5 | 29.5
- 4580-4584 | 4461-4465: 1603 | 32.4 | 34.4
